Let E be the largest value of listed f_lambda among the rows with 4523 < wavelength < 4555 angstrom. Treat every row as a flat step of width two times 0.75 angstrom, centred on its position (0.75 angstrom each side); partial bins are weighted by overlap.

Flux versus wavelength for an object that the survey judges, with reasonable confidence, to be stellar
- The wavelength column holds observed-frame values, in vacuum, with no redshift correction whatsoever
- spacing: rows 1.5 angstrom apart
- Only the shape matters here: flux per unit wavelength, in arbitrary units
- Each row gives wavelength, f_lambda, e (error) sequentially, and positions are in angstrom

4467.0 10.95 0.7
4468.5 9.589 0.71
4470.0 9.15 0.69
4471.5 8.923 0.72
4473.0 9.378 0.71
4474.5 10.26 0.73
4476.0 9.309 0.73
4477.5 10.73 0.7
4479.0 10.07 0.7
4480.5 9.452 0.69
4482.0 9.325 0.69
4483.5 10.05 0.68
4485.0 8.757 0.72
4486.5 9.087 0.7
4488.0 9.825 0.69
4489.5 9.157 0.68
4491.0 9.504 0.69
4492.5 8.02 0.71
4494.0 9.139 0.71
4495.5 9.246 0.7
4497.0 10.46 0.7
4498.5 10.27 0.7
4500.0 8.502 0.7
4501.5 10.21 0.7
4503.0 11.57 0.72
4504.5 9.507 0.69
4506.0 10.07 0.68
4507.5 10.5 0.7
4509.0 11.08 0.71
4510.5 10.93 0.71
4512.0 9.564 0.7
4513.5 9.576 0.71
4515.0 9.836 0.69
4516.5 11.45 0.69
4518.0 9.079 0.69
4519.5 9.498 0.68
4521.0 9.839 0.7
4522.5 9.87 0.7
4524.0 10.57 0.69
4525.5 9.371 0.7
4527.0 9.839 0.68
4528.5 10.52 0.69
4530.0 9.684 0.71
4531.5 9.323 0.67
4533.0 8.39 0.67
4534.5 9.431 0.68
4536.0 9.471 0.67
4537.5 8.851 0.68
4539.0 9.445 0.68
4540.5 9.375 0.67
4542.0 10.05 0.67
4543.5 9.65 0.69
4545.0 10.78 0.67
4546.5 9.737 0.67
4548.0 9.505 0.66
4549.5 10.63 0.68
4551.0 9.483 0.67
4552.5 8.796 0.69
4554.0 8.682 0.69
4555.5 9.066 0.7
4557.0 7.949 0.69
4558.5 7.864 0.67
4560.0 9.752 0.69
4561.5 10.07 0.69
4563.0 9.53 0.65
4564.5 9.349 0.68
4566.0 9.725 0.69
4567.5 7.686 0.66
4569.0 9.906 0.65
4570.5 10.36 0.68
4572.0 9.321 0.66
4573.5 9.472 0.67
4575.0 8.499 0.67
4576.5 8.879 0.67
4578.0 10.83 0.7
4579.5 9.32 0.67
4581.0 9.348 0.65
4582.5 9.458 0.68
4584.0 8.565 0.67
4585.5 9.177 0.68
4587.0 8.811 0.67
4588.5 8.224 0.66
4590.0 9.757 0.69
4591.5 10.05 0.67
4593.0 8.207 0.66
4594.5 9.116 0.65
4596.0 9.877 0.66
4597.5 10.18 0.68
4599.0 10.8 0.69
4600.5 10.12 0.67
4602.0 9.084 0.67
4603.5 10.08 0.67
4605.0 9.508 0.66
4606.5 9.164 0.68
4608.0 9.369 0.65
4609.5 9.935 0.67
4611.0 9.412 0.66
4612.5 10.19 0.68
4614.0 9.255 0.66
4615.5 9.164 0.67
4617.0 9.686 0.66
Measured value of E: 10.78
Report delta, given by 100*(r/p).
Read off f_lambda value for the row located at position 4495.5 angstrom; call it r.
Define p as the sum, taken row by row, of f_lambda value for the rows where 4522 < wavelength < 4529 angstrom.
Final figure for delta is 18.4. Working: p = 50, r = 9.246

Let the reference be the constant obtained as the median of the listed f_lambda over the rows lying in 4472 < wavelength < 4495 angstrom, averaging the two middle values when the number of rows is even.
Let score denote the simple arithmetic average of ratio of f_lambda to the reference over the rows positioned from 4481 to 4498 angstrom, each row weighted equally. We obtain 0.99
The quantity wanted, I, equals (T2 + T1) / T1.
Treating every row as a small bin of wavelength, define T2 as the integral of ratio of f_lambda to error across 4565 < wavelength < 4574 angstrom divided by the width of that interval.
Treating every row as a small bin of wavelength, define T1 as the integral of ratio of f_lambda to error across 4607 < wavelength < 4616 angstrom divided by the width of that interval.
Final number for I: 1.98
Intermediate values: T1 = 14.4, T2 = 14.1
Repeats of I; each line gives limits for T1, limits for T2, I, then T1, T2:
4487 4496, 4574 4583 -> 2.06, 13.1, 13.9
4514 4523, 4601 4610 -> 2.00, 14.3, 14.3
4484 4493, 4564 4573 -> 2.07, 13.1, 14.0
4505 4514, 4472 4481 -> 1.95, 14.7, 13.9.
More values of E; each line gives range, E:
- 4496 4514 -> 11.57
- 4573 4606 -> 10.83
